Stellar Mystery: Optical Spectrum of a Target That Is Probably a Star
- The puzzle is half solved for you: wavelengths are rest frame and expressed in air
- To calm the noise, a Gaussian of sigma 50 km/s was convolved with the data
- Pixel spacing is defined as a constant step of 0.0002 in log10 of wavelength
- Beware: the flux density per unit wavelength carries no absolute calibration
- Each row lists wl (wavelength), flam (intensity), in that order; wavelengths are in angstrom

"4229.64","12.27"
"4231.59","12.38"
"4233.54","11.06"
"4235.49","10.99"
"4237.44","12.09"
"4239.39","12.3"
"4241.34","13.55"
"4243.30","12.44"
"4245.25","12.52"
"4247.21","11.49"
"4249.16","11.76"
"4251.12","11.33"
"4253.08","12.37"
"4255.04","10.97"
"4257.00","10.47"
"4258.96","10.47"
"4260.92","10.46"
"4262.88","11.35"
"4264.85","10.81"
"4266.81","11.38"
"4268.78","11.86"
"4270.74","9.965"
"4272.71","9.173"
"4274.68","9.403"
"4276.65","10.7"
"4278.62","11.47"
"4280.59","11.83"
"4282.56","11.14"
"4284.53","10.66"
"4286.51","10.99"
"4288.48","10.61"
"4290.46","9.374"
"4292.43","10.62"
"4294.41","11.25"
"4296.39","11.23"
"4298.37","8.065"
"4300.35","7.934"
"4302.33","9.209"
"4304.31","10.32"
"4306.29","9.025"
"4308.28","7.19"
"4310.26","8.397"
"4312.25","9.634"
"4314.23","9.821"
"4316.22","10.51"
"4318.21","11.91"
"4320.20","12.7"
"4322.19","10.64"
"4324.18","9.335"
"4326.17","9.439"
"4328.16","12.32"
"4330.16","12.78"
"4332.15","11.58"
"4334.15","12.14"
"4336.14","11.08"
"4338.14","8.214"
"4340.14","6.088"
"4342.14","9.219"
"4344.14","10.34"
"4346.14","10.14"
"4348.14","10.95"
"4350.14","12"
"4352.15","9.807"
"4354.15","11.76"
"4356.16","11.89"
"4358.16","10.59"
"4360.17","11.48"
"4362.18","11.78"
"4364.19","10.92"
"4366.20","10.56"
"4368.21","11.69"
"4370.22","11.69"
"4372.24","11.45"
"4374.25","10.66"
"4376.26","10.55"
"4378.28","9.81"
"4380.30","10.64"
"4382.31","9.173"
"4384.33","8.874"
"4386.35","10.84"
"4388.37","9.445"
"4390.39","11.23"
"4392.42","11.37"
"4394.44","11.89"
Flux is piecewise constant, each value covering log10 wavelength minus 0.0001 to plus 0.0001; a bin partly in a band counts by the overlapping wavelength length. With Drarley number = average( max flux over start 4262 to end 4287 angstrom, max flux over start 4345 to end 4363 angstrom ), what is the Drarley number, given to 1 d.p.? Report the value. 11.9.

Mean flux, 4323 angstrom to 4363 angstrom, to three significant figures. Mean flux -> 10.6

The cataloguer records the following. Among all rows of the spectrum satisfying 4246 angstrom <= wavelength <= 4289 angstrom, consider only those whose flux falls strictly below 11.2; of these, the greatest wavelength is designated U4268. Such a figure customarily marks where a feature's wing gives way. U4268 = 4288.48 angstrom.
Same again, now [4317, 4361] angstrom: 4358.16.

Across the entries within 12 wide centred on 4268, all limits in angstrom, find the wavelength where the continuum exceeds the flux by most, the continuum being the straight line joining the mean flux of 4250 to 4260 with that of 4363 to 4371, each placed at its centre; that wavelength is 4272.71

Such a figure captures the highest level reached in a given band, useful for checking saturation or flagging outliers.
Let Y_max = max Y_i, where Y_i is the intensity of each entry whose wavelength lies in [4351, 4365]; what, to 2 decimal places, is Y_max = 11.89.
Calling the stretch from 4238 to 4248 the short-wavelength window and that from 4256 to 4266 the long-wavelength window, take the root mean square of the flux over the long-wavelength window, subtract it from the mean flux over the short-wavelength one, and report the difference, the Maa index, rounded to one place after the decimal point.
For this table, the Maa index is 1.7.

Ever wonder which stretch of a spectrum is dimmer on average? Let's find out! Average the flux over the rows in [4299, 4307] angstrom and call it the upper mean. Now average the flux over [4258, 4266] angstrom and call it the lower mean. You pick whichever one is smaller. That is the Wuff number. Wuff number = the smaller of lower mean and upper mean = 9.1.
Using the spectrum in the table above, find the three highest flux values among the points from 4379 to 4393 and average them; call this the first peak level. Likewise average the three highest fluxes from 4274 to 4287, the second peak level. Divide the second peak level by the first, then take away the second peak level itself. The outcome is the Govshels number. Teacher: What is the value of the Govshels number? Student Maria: -10.5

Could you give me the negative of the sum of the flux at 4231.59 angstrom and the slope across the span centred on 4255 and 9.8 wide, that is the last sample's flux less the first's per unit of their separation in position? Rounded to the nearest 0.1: -12.3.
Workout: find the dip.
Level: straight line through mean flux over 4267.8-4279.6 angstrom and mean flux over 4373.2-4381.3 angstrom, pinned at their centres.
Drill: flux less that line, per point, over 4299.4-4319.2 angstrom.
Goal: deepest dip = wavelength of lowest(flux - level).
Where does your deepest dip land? 4308.28 angstrom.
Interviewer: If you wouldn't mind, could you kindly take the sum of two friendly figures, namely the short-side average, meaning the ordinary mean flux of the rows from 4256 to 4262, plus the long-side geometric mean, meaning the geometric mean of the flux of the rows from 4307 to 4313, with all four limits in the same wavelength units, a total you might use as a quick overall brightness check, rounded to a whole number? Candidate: 19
